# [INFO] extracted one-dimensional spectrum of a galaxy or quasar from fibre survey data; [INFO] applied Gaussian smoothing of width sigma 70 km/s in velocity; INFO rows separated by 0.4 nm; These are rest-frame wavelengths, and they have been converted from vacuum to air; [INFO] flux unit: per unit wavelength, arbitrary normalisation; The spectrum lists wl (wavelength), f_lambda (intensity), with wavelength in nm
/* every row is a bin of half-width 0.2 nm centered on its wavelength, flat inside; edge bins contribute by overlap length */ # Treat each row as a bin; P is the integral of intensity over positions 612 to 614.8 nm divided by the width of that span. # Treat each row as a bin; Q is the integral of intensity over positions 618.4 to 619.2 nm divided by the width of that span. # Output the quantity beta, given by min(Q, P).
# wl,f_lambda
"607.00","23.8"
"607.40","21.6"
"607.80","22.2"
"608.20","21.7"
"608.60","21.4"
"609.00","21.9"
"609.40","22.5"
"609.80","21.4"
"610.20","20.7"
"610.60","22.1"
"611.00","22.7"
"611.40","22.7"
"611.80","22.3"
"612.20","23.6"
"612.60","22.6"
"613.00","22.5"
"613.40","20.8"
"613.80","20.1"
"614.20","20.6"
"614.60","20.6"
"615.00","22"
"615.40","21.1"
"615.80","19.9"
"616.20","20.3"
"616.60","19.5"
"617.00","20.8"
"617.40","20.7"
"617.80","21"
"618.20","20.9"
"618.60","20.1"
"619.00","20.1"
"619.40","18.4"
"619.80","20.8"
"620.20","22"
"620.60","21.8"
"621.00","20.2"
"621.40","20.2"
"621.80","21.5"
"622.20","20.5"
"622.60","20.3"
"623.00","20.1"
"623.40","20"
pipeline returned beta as 20.10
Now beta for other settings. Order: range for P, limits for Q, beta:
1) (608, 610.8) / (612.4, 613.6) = 21.67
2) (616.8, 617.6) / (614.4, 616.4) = 20.75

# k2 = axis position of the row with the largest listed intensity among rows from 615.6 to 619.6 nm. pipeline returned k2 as 617.80 nm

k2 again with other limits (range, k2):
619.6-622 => 620.20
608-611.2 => 611.00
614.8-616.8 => 615.00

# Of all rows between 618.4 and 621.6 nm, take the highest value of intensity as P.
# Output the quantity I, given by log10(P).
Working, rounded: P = 22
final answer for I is 1.342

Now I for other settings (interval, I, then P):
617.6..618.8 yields 1.322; 21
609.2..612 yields 1.356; 22.7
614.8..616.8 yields 1.342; 22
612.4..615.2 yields 1.354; 22.6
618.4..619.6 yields 1.303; 20.1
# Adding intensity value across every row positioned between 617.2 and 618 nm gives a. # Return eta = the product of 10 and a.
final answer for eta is 417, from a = 41.7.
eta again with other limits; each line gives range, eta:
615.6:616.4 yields 402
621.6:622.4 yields 420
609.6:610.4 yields 421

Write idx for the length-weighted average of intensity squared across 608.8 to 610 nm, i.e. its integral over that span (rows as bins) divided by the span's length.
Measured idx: 481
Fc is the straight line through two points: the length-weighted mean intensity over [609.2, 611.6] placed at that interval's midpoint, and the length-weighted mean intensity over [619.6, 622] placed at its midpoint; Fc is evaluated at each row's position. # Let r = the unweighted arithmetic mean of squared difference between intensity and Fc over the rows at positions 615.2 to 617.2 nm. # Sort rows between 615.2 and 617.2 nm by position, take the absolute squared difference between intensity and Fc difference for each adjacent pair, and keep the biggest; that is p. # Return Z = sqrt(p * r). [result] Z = 2.43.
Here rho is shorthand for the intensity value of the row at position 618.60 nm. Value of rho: 20.1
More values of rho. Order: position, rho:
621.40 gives 20.2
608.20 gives 21.7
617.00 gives 20.8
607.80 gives 22.2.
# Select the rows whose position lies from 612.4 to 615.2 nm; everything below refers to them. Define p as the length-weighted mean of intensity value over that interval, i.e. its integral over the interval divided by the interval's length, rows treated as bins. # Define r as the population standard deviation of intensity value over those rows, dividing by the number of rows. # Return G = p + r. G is 22.3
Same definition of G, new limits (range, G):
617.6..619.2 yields 21.0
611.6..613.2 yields 23.3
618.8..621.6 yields 21.6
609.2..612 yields 22.7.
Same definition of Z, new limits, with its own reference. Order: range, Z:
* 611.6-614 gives 1.94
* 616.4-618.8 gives 1.92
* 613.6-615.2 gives 1.34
